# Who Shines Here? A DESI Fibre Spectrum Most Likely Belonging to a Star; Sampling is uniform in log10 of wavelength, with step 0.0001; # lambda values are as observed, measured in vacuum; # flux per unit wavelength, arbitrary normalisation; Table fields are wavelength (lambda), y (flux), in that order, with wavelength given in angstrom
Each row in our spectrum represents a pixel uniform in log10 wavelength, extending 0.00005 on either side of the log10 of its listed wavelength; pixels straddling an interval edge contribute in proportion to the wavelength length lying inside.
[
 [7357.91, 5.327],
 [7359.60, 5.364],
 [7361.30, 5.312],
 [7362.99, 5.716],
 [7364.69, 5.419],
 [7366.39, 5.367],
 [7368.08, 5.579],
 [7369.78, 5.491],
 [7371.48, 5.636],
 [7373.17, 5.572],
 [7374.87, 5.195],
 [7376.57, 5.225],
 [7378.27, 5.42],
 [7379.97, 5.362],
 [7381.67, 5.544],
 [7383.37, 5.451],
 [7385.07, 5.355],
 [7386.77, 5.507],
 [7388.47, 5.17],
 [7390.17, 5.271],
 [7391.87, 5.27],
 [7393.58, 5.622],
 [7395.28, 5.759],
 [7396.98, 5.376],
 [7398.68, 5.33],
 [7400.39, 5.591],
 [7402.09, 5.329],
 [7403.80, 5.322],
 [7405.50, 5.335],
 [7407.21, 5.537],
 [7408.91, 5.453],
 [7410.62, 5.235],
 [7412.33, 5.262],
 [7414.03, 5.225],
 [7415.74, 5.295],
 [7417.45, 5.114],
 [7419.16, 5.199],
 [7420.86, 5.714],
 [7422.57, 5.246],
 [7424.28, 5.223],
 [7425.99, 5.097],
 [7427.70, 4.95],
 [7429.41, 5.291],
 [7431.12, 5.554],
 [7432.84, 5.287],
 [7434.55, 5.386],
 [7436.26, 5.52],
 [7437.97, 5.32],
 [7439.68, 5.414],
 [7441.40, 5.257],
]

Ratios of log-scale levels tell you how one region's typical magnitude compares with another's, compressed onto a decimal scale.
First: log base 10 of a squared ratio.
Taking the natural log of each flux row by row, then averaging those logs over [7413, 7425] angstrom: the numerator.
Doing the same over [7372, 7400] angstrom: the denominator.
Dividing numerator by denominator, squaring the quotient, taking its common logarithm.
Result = -0.011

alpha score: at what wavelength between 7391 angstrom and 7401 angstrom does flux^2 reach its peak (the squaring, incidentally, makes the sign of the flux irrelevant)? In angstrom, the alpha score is 7395.28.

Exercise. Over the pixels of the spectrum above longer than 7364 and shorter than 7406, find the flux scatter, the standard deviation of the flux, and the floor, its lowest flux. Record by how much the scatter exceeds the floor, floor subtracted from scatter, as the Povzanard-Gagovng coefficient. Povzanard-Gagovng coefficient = -5.02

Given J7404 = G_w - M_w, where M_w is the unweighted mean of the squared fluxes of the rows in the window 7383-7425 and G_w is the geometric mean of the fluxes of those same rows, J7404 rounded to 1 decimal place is -23.5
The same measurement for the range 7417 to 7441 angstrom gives -22.9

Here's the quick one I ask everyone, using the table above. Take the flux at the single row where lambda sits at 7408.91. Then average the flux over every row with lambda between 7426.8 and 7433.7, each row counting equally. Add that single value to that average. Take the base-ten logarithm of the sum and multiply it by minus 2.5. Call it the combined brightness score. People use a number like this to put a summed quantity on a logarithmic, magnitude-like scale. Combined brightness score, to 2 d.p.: -2.58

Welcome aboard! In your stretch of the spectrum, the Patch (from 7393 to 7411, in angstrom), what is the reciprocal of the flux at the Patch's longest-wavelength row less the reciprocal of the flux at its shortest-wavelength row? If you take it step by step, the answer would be 0.013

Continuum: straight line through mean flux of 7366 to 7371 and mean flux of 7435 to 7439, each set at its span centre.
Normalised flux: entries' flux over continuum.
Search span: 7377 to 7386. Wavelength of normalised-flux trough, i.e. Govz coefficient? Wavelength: 7385.07 angstrom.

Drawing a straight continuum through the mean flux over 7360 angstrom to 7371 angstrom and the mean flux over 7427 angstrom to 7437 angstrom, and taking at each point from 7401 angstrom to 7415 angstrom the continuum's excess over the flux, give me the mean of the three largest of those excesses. 0.135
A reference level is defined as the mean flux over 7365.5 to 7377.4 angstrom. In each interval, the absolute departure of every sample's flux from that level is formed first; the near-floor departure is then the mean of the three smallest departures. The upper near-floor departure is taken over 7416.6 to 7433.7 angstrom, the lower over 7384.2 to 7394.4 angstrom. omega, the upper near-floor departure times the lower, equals 0.015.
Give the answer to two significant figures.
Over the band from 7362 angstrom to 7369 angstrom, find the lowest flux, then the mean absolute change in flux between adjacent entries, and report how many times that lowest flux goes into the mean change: 0.035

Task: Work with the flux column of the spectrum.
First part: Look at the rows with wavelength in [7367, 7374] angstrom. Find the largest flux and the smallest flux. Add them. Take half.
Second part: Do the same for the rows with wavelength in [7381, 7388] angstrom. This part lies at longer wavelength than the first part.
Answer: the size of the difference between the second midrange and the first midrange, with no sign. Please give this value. 0.11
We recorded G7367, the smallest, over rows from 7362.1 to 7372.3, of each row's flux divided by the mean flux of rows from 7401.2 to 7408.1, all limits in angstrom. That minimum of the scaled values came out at 1.00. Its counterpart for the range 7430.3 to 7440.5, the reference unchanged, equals 0.98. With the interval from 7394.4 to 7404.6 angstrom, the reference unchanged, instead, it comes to 0.99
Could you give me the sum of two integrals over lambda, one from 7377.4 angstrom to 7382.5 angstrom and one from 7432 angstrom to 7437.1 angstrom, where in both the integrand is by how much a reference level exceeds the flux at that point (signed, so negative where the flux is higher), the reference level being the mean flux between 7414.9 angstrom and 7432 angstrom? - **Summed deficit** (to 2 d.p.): -1.55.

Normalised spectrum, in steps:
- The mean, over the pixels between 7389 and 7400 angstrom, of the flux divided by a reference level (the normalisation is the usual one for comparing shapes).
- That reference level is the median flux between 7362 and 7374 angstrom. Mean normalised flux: 0.98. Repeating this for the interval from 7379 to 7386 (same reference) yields 0.97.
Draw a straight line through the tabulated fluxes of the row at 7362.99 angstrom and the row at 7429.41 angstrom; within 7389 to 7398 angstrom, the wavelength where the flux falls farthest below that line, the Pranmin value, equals 7390.17 angstrom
